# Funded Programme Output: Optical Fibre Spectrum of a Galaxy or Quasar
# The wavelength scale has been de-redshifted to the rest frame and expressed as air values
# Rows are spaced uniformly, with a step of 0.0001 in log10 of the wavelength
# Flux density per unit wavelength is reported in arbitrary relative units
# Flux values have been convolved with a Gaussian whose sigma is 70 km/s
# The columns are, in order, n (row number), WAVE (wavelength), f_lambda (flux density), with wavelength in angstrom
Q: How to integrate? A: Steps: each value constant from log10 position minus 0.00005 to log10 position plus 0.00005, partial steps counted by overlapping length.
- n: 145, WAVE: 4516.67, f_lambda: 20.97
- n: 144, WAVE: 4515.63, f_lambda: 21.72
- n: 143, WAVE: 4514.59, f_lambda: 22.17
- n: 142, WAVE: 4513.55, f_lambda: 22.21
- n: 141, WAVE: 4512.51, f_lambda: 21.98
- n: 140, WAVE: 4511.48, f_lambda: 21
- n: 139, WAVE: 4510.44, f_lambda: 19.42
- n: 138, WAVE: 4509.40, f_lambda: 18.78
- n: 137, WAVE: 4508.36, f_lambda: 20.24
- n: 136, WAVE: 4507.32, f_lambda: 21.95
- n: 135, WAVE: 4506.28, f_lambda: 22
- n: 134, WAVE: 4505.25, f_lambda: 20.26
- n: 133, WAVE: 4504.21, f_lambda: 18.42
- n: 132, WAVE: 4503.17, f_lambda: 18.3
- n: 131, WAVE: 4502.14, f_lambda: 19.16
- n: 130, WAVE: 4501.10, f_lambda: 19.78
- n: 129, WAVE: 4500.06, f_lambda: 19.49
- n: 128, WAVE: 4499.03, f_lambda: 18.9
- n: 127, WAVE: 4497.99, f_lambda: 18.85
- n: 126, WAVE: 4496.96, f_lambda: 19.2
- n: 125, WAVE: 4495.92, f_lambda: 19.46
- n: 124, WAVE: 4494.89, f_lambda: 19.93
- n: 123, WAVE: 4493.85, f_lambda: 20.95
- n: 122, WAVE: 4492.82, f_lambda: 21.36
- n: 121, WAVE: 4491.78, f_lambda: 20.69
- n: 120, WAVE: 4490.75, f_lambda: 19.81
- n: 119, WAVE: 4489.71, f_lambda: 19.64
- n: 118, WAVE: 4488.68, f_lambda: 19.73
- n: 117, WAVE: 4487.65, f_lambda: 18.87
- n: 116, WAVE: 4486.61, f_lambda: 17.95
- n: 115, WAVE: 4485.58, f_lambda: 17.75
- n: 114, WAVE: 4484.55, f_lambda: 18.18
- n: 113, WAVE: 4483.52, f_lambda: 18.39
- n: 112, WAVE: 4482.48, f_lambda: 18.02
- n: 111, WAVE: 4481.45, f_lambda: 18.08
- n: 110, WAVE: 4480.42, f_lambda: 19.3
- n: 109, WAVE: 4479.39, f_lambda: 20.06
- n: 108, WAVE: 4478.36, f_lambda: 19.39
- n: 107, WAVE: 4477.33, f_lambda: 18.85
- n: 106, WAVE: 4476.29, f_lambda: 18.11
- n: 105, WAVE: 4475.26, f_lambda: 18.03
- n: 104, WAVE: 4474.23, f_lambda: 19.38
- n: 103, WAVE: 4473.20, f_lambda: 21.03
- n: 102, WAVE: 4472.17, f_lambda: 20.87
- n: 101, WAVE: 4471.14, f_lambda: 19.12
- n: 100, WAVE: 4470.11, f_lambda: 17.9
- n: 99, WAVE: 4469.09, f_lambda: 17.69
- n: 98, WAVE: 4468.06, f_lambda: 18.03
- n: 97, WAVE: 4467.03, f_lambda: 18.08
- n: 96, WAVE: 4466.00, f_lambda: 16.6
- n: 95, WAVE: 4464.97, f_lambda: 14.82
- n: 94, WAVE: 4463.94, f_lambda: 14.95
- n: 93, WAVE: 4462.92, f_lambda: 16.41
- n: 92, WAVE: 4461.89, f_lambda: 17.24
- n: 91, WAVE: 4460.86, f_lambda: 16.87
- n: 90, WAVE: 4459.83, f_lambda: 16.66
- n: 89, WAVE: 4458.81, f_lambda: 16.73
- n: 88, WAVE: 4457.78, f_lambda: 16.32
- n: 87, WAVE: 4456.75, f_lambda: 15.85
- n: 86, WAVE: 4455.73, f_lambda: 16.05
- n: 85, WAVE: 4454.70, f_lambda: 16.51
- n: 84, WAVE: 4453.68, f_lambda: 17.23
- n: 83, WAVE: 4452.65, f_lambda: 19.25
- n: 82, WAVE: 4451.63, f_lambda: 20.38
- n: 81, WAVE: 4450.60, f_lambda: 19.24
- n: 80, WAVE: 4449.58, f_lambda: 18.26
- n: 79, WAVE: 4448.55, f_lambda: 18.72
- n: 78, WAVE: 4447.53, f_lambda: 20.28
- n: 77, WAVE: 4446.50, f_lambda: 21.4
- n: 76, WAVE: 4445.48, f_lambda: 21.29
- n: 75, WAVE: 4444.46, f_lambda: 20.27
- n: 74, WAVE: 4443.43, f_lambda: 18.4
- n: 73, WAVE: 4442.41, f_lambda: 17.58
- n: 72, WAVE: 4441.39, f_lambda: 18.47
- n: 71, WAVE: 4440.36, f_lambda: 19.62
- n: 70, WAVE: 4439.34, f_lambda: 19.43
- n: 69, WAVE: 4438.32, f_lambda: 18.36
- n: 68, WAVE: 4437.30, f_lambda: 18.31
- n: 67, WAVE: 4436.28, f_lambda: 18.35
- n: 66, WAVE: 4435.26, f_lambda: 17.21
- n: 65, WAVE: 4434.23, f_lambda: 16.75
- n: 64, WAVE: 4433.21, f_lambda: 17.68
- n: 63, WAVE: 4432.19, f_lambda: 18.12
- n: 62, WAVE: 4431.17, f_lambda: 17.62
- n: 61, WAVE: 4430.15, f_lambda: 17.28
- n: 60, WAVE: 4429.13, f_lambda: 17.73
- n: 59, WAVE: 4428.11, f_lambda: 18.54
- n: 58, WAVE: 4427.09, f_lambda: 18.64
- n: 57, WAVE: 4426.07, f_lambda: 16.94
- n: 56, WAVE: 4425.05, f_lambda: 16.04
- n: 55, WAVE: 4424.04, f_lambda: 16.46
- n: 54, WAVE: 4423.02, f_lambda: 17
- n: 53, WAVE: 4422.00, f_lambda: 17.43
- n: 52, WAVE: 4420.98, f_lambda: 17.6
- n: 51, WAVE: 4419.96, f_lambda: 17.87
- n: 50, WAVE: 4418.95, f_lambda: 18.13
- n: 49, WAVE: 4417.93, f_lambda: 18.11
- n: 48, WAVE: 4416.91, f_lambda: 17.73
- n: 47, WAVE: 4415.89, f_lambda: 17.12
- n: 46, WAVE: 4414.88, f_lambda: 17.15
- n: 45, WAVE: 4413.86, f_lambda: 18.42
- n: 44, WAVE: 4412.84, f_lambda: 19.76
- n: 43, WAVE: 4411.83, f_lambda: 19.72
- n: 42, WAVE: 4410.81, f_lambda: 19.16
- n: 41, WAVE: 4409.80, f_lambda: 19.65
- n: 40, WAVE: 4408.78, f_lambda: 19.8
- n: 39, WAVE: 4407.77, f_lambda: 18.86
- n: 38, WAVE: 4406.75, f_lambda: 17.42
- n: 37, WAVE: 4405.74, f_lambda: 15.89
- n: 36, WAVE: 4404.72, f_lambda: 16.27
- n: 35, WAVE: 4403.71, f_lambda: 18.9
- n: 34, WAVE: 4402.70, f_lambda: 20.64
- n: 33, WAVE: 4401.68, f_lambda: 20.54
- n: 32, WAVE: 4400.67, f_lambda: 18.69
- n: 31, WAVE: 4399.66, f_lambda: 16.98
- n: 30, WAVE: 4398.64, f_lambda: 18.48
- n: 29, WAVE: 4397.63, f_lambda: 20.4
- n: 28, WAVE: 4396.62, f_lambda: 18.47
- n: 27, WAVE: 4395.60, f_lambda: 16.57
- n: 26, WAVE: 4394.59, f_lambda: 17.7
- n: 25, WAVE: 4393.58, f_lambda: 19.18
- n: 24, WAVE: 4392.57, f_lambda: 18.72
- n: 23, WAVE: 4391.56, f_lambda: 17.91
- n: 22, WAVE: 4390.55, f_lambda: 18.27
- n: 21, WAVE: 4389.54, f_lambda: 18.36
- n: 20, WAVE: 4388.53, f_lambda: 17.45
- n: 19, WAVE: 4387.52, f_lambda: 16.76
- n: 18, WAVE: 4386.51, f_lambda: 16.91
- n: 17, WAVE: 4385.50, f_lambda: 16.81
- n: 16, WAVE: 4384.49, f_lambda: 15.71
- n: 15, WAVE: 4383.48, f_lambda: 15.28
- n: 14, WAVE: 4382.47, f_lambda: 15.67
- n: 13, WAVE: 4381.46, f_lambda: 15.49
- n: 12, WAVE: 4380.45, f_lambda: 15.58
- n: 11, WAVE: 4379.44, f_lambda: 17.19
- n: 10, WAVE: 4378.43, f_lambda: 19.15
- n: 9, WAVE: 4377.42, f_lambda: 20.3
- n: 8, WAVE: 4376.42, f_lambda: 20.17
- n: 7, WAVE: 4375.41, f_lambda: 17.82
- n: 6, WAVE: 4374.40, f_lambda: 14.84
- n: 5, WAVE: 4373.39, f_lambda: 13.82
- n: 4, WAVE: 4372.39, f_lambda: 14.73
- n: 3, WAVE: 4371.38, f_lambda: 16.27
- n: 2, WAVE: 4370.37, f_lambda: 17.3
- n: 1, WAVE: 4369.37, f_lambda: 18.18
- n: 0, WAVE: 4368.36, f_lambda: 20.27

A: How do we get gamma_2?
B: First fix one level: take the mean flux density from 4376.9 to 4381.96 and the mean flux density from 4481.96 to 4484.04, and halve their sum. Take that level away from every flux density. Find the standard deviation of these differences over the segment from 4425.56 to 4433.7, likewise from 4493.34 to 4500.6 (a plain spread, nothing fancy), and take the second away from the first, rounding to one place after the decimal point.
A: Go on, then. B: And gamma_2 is -0.1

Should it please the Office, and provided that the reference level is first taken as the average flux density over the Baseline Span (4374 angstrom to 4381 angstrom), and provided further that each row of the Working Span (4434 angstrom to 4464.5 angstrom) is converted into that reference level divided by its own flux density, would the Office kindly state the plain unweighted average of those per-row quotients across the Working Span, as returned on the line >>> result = 1.00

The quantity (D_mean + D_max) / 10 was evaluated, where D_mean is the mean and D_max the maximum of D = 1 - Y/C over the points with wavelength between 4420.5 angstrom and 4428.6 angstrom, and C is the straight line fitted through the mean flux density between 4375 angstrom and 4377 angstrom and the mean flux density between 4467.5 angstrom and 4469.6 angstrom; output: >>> 0.019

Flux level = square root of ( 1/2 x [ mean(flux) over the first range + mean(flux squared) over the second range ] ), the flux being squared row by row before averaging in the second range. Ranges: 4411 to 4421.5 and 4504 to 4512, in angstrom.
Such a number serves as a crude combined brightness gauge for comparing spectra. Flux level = 14.7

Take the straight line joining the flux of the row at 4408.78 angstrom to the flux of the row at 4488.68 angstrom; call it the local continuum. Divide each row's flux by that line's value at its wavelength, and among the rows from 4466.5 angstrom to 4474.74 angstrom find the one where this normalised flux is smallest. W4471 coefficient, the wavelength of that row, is 4469.09 angstrom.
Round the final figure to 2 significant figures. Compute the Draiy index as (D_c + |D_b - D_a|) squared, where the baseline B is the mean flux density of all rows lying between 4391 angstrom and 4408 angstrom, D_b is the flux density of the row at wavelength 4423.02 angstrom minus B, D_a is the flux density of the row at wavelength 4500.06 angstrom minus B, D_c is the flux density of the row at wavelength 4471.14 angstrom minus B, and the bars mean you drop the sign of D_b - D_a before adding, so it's 11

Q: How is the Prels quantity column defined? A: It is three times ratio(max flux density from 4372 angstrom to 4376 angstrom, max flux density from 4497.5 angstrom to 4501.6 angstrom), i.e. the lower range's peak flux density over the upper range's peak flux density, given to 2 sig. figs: 2.7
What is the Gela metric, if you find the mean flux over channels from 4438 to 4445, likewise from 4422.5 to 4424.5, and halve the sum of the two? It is 17.8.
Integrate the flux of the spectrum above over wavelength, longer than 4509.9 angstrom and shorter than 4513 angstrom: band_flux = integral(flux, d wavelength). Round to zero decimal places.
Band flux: 65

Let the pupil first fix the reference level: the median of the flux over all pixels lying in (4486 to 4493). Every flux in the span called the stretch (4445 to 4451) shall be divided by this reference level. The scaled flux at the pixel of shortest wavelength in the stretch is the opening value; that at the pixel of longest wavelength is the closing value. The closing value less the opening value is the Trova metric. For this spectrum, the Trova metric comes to -0.10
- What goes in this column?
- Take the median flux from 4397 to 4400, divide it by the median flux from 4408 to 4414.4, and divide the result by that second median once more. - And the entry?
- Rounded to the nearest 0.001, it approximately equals 0.048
